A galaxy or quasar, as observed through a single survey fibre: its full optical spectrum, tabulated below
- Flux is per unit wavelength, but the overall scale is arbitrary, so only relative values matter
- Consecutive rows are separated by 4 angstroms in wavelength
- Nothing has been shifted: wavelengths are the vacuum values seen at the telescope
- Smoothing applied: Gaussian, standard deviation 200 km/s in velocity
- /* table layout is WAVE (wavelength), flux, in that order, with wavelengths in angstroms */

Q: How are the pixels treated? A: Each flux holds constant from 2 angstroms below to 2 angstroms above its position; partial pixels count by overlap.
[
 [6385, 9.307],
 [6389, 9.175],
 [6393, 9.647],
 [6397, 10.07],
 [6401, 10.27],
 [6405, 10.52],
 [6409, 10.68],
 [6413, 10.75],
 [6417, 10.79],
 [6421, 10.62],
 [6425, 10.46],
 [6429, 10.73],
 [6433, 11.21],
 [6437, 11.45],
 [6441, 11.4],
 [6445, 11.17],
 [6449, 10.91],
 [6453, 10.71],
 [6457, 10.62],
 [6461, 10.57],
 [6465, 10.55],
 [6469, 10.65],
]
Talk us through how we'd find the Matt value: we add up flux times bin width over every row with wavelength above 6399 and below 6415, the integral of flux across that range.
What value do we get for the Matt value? 169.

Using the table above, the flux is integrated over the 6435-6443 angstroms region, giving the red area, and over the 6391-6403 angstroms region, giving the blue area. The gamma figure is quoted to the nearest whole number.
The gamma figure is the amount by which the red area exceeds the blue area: -29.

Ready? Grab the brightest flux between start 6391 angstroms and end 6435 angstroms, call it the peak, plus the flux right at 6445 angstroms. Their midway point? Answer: 11.19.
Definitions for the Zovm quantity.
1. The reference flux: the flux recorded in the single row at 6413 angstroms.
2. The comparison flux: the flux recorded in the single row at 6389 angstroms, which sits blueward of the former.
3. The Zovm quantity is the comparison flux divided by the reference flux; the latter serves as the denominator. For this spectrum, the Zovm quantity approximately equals 0.85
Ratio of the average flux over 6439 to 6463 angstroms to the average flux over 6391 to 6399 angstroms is 1.11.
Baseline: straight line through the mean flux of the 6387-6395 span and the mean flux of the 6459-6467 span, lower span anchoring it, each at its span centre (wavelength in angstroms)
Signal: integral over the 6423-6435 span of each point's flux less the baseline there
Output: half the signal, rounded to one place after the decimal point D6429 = 4.7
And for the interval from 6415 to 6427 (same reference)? 4.4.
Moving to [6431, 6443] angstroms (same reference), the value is 7.2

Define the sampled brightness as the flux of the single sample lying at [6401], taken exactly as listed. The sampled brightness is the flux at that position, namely 10.27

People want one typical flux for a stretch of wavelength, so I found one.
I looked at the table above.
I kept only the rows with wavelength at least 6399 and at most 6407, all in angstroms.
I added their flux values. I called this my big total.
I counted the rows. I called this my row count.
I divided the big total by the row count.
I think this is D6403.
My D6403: 10.4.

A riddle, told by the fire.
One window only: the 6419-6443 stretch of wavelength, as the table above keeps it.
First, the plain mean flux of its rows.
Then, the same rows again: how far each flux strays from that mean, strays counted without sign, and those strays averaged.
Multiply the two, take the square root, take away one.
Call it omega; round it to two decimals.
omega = 1.03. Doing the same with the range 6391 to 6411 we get 0.76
